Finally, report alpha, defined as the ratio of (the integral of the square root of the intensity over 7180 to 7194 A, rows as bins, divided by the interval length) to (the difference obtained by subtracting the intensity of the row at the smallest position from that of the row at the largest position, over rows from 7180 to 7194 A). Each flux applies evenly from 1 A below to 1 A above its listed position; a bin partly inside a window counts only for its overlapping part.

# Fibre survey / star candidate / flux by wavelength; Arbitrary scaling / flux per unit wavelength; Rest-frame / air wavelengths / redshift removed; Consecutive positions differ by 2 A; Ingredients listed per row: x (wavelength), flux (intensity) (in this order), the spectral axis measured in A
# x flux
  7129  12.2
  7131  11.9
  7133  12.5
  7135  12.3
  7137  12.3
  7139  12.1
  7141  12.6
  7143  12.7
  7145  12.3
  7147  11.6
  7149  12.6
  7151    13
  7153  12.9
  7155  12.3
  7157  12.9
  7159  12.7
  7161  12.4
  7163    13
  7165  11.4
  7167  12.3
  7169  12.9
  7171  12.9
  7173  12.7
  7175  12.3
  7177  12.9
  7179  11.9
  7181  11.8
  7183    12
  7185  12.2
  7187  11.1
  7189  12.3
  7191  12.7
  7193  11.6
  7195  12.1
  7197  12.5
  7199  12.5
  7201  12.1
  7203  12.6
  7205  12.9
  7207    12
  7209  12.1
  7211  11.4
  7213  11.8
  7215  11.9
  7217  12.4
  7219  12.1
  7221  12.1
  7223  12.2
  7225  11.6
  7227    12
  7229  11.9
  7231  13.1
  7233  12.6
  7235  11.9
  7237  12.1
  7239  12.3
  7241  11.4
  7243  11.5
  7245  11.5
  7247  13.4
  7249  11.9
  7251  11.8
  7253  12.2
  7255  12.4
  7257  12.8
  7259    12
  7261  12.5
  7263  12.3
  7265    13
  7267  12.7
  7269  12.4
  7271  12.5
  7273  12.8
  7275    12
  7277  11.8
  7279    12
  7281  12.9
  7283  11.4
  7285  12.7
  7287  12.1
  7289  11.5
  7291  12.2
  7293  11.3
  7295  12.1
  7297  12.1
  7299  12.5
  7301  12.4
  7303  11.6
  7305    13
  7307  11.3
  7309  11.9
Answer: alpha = -17.3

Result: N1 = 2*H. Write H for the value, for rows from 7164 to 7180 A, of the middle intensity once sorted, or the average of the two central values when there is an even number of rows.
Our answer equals 25.0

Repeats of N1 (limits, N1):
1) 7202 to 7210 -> 24.7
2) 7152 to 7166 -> 25.4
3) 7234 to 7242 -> 24.0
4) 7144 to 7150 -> 24.6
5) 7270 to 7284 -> 24.0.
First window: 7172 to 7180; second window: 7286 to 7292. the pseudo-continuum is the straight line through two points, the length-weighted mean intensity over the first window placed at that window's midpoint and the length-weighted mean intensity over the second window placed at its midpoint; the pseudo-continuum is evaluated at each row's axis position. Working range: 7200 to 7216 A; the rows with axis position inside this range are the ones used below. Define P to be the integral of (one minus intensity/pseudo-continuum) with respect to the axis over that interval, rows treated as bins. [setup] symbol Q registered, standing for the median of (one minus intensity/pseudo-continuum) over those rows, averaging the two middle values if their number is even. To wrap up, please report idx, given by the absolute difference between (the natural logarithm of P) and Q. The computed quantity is 1.3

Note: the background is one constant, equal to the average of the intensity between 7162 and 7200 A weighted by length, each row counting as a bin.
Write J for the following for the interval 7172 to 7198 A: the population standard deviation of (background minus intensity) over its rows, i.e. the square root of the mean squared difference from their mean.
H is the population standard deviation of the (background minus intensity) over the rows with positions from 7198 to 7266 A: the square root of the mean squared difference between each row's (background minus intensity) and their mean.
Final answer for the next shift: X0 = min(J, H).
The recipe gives 0.48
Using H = 0.479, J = 0.48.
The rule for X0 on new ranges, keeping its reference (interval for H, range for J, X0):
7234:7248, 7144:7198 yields 0.51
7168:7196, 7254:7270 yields 0.29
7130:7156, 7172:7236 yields 0.37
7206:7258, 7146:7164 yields 0.43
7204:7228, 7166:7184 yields 0.36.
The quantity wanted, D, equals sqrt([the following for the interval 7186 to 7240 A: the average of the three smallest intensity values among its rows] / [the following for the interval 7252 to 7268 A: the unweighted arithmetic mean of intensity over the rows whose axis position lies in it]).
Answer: 0.95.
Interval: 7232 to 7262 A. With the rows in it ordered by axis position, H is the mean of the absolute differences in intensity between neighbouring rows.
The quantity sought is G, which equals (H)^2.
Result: 0.32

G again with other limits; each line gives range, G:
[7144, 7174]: 0.31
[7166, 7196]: 0.29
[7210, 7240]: 0.14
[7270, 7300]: 0.43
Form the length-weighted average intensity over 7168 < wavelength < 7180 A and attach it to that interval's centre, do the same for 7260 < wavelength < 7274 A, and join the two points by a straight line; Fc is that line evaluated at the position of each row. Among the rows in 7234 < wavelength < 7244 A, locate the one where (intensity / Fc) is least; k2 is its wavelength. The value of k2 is 7241 A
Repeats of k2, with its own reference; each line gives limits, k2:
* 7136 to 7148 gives 7147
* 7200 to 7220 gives 7211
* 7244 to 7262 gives 7245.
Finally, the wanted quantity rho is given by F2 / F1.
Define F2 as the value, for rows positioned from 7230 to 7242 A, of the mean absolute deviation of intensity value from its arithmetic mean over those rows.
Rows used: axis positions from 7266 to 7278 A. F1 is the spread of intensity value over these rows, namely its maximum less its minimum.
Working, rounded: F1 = 1.00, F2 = 0.43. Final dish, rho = 0.43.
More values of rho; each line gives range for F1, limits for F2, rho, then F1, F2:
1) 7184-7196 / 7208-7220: 0.16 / 1.60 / 0.25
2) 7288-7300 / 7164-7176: 0.35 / 1.20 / 0.42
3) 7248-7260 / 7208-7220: 0.25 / 1.00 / 0.25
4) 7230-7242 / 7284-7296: 0.23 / 1.70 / 0.39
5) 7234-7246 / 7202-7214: 0.46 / 0.90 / 0.41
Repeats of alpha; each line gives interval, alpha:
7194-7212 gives -5.0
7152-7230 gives -3.5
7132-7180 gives -5.9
